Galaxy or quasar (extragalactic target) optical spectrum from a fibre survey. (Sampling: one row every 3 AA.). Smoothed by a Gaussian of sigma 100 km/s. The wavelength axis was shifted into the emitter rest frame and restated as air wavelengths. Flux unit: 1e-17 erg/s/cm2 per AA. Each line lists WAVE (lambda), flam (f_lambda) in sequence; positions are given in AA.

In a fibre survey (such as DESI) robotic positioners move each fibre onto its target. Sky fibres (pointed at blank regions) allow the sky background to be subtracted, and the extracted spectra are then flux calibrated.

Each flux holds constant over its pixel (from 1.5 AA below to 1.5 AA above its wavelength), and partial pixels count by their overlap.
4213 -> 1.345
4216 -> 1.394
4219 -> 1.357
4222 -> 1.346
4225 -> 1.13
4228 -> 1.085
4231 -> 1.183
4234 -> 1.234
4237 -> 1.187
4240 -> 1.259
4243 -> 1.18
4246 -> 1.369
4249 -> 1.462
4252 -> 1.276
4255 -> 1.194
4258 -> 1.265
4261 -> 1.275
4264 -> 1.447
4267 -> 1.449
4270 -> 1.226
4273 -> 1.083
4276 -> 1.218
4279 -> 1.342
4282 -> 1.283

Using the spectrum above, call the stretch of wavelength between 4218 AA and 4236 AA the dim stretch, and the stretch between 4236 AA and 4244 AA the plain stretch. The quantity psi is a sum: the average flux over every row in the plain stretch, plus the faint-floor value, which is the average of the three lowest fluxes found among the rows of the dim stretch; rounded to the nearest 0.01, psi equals 2.34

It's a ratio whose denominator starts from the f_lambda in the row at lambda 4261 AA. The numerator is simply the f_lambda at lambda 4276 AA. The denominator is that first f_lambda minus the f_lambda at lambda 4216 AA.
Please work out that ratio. -10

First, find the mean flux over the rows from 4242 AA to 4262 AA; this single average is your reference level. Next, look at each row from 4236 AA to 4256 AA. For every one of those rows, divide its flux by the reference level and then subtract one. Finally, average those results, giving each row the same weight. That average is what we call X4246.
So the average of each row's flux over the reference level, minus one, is -0.01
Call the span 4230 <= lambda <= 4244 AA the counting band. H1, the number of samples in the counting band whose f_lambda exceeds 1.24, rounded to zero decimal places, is 1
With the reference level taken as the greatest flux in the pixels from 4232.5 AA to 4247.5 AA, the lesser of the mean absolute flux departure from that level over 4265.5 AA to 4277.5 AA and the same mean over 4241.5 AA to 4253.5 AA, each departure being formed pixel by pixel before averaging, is 0.094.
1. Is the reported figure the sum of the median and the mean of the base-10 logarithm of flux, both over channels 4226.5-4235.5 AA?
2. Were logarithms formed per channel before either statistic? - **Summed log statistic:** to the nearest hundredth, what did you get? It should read 0.14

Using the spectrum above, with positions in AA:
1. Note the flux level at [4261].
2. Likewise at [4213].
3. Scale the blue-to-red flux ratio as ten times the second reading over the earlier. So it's 10.5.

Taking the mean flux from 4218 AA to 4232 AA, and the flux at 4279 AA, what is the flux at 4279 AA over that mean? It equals 1.10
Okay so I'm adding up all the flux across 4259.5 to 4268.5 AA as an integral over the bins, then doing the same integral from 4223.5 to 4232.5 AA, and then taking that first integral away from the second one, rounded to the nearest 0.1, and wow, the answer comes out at -2.3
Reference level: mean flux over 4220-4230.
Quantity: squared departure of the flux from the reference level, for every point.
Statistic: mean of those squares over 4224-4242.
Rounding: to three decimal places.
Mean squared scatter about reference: 0.004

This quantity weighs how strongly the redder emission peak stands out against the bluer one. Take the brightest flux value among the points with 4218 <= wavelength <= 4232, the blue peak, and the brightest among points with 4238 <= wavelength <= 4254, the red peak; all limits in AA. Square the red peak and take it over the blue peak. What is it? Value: 1.58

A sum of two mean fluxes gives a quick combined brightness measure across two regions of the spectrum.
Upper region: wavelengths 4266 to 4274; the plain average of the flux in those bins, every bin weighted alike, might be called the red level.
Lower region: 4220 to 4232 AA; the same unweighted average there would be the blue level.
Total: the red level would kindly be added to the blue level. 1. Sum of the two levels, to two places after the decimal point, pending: 2.44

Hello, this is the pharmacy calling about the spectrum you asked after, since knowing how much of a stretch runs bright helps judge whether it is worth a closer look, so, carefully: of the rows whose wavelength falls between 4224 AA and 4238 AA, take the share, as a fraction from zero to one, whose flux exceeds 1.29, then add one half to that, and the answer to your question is 0.50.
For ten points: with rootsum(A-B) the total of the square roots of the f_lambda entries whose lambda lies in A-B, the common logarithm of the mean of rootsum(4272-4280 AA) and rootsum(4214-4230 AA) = 0.65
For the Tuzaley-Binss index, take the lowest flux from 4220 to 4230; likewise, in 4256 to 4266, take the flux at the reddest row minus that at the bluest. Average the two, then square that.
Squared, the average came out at 0.40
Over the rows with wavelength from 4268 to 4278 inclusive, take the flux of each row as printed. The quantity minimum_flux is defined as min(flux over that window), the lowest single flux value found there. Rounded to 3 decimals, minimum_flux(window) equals 1.083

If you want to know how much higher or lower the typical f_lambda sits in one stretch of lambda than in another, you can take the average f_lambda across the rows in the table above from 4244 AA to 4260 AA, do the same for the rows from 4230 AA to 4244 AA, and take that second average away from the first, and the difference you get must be 0.10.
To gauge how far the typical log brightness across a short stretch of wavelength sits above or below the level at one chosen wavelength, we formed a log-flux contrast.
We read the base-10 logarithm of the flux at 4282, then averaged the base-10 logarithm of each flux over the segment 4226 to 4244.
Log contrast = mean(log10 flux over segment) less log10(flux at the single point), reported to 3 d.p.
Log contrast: -0.034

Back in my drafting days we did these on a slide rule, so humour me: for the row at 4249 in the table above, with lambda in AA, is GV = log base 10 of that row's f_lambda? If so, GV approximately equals 0.16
